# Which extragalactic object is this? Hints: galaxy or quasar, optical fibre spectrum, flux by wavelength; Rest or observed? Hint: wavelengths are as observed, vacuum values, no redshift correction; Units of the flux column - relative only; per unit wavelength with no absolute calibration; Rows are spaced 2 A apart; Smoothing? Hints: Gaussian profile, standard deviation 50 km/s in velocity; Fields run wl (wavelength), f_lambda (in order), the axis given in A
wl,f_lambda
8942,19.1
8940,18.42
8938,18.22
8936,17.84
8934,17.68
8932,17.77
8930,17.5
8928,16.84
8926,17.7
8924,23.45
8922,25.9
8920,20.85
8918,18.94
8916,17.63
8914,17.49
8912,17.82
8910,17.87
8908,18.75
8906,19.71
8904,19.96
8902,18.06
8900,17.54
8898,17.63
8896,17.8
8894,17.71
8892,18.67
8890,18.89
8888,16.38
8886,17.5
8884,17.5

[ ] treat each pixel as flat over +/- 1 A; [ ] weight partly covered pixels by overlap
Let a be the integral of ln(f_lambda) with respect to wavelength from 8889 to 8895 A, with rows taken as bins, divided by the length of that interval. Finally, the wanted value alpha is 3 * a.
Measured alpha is 8.74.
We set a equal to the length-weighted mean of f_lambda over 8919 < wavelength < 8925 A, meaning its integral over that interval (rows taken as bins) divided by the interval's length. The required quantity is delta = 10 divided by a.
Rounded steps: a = 23.4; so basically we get 0.43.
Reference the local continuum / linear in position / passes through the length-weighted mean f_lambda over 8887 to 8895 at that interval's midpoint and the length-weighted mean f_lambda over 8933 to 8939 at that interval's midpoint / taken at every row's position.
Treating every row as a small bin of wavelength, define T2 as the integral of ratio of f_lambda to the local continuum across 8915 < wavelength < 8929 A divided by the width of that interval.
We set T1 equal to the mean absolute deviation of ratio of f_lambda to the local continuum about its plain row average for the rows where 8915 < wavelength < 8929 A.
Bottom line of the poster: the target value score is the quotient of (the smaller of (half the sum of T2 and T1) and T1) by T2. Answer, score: 0.136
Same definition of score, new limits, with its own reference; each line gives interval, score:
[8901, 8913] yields 0.042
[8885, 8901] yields 0.029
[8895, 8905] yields 0.039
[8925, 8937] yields 0.015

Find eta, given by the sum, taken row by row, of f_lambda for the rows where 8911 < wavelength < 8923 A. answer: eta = 119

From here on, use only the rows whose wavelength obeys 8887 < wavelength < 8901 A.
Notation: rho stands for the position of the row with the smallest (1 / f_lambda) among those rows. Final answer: 8890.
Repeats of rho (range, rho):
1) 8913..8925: 8922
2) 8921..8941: 8922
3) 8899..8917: 8904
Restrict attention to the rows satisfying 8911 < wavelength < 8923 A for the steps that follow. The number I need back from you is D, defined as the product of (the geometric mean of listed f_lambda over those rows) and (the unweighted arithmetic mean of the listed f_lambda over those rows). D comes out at 387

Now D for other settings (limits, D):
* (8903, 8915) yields 346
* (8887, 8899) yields 318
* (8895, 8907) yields 340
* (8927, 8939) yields 311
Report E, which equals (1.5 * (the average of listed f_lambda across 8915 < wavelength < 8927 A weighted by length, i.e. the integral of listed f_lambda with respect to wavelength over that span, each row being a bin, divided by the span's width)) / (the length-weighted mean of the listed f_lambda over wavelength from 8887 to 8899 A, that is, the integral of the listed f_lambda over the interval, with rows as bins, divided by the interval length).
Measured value 1.74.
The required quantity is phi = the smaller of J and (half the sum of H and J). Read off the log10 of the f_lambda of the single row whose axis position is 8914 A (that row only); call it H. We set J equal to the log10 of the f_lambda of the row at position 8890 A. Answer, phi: 1.26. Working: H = 1.243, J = 1.28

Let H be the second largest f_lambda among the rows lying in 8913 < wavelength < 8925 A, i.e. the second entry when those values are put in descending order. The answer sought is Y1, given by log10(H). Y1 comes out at 1.37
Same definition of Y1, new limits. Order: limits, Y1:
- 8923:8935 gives 1.25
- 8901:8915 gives 1.29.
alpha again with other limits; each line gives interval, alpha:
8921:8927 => 9.28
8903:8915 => 8.77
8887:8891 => 8.60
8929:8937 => 8.62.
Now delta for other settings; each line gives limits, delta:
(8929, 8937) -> 0.57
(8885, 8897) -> 0.56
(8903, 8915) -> 0.54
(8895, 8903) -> 0.56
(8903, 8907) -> 0.50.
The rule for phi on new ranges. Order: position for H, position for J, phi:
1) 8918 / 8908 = 1.27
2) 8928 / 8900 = 1.24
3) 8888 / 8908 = 1.24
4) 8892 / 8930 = 1.24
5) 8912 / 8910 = 1.25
